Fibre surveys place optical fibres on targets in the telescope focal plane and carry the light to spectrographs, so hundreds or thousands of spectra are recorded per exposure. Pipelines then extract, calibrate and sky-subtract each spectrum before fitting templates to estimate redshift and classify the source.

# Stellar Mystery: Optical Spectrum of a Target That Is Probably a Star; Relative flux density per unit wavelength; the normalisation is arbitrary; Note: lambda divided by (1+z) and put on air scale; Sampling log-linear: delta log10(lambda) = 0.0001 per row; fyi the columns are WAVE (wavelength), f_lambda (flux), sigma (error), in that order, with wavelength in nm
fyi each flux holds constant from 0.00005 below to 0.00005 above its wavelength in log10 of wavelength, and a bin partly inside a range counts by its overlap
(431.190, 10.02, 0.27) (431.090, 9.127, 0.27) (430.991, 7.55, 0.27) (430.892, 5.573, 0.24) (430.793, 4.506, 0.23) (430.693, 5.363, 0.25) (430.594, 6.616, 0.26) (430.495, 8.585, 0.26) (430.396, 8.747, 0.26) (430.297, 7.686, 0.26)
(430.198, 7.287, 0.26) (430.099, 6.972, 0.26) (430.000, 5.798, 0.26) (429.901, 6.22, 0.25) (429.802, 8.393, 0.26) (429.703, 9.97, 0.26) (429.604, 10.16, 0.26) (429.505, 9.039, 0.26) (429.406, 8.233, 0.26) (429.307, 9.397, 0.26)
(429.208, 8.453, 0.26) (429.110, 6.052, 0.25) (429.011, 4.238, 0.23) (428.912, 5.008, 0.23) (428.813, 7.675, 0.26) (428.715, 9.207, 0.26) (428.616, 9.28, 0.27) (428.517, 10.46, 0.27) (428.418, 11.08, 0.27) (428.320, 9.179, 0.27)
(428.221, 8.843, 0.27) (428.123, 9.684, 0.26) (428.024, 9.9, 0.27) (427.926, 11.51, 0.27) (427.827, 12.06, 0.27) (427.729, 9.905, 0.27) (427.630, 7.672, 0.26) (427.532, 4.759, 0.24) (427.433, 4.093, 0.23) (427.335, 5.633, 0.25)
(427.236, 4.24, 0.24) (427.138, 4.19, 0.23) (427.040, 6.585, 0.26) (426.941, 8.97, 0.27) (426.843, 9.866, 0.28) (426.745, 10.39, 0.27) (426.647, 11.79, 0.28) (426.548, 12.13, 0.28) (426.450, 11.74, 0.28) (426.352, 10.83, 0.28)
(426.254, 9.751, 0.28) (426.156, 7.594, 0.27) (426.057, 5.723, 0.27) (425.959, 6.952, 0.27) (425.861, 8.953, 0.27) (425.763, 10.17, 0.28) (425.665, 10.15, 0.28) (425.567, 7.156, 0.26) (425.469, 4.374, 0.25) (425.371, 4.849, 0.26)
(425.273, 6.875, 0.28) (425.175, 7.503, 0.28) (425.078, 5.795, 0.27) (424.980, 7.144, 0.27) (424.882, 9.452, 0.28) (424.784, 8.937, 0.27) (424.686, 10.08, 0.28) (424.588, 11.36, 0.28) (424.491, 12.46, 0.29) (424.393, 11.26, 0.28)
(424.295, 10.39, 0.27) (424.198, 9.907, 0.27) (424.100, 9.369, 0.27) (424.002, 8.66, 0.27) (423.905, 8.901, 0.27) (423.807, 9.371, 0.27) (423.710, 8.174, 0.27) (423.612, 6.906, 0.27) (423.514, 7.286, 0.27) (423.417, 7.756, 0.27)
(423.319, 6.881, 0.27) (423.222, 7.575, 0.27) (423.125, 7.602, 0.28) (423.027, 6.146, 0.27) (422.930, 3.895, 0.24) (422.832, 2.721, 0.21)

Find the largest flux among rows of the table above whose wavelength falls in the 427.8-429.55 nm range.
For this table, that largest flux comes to 12.06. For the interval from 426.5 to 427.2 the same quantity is 12.13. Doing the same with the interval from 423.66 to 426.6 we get 12.46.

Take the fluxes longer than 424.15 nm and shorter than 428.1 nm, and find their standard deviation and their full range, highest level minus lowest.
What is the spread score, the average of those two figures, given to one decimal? 5.5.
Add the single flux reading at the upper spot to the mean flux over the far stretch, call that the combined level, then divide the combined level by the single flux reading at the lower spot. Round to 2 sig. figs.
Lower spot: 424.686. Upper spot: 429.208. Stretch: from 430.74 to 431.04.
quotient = 1.4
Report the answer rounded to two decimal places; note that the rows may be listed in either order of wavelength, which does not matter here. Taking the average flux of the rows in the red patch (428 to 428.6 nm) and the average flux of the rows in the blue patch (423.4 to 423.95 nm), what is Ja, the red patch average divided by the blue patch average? 1.22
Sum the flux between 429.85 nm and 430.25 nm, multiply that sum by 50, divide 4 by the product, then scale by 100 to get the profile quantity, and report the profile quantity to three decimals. 0.304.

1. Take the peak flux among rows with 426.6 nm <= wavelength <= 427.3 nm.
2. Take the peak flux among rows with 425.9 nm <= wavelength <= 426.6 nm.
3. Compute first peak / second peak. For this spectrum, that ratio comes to 0.97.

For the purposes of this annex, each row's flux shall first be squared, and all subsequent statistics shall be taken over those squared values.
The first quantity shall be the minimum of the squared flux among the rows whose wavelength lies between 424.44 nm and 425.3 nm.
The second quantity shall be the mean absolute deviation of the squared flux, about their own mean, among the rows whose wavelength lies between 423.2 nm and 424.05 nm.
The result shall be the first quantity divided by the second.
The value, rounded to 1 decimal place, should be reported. 2.8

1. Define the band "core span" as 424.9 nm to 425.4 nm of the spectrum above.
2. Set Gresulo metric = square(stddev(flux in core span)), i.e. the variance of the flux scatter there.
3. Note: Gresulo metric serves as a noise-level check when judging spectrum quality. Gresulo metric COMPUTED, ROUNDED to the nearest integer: 1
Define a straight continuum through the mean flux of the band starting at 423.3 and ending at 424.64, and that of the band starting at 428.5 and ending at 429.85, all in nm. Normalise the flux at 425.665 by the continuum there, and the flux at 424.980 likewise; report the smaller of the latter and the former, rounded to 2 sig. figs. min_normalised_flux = 0.79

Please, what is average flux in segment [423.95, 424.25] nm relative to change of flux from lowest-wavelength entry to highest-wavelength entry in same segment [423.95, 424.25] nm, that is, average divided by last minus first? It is 7.5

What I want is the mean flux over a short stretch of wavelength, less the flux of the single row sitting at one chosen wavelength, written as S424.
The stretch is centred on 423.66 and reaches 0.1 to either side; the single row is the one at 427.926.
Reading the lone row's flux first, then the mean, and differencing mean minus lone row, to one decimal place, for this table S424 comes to -4.0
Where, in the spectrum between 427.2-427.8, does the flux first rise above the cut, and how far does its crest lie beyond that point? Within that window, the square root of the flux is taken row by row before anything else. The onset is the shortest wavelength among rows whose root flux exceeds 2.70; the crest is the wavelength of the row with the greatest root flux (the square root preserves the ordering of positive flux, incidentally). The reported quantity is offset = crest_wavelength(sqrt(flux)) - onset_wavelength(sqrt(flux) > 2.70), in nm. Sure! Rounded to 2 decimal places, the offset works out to 0.10 nm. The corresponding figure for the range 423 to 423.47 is 0.29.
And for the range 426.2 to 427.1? 0.29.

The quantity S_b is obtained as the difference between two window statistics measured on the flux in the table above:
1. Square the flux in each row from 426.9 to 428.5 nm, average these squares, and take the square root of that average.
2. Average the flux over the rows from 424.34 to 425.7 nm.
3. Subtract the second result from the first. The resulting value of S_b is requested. 0.1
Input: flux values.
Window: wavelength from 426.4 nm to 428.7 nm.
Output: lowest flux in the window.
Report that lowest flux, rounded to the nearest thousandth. 4.093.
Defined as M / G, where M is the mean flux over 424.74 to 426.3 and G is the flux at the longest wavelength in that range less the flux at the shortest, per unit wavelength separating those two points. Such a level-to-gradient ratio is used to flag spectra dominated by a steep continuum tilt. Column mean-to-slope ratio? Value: 14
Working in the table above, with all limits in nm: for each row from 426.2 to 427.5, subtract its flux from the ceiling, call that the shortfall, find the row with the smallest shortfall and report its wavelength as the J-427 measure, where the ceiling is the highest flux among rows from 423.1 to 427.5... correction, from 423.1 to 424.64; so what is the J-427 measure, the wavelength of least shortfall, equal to 426.548 nm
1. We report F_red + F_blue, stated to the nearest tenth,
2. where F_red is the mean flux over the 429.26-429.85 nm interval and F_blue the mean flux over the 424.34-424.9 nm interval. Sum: 19.8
